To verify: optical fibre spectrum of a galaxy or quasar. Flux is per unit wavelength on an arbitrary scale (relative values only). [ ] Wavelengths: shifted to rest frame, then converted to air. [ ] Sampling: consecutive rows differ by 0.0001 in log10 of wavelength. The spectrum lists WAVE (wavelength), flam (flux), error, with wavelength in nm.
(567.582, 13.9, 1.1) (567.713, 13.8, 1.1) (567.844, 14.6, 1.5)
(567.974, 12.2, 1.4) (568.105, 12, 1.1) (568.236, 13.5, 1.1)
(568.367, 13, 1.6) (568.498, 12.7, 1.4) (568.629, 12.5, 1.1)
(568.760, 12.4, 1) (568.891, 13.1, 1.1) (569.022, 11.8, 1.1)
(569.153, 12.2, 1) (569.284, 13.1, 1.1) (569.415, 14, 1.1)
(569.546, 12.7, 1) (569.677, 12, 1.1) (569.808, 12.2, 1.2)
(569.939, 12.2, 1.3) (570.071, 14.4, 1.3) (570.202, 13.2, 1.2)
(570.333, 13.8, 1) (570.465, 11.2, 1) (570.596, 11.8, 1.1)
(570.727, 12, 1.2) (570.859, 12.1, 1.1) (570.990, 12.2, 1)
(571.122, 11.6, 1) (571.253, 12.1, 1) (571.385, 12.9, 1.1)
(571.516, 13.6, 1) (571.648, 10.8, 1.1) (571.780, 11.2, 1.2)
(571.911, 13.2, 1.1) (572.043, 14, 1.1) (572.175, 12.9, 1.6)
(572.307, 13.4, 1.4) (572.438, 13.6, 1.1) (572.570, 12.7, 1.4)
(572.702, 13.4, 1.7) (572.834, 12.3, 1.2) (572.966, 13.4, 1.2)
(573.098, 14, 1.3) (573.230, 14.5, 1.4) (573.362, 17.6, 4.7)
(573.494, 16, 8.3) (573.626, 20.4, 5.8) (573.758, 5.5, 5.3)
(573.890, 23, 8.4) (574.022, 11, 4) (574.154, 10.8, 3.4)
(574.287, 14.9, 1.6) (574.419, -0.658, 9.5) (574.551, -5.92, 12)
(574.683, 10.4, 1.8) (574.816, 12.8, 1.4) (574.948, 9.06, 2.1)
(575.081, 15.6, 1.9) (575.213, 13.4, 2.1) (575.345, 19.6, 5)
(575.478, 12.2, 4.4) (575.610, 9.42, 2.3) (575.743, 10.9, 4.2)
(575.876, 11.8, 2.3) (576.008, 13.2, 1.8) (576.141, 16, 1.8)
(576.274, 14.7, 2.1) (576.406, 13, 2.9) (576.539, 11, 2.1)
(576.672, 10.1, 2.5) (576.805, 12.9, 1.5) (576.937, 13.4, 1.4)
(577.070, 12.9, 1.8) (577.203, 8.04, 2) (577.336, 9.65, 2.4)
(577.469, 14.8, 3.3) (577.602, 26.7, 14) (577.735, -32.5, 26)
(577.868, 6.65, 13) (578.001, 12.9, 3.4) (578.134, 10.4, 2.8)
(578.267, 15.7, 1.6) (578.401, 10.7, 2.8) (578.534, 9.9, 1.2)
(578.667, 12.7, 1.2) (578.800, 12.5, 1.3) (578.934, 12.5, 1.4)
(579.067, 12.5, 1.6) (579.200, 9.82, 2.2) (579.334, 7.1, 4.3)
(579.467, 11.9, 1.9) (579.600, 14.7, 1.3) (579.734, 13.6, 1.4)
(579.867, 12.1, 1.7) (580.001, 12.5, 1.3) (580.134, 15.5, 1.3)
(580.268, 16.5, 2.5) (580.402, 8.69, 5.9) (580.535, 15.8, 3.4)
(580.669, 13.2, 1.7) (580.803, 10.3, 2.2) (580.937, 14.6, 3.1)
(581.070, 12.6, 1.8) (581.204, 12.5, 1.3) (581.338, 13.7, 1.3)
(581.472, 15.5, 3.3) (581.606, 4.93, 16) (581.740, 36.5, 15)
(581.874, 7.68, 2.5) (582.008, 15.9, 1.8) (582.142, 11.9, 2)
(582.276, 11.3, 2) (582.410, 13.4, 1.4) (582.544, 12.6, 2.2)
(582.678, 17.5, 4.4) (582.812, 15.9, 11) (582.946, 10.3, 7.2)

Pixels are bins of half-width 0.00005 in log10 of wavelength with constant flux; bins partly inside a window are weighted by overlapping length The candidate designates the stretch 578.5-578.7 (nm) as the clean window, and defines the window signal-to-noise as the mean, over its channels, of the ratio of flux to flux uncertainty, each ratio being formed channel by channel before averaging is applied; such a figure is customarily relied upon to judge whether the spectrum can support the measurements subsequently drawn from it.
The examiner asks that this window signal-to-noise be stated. 9.4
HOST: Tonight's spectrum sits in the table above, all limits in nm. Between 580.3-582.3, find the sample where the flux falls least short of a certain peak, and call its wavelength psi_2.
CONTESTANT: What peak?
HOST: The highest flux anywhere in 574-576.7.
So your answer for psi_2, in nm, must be 581.740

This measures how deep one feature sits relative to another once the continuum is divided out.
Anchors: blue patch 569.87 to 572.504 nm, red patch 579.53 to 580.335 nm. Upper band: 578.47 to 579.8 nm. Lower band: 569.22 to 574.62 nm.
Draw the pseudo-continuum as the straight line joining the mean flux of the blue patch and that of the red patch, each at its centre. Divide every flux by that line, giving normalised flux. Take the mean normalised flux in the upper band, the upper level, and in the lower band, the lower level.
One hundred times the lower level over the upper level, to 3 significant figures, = 117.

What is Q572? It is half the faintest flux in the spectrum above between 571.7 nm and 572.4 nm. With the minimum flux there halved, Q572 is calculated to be 5.6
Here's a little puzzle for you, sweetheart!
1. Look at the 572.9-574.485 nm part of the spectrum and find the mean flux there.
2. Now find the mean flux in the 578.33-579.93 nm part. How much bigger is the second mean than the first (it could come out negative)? -1.7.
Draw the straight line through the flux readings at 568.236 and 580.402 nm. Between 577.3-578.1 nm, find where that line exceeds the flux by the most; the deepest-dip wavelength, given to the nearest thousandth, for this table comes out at 577.735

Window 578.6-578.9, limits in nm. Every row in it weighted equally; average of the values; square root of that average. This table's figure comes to 3.55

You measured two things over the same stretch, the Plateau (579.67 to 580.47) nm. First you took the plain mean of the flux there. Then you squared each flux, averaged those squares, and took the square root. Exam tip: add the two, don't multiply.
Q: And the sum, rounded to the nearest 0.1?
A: 26.5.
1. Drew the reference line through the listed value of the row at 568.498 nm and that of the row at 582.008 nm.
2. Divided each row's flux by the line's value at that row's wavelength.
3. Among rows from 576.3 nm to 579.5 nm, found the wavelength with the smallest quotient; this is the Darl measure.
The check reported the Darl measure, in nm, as 577.735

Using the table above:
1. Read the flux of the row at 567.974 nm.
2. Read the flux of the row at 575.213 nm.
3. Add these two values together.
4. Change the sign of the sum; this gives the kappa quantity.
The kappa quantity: -26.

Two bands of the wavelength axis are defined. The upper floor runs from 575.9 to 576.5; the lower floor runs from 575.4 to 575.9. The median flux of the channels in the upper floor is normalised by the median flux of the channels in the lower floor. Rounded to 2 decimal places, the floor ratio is 1.23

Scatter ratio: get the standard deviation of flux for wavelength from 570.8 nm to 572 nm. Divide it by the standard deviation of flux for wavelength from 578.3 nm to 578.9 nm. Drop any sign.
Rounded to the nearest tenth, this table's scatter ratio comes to 0.7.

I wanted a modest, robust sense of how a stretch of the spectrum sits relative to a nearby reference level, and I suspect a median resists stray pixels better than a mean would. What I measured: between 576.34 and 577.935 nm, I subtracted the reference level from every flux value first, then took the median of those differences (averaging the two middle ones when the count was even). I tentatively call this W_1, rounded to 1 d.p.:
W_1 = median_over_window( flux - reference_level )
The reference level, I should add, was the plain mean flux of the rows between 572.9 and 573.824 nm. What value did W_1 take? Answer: -2.5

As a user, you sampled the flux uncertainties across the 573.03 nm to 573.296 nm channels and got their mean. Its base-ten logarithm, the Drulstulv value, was 0.13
